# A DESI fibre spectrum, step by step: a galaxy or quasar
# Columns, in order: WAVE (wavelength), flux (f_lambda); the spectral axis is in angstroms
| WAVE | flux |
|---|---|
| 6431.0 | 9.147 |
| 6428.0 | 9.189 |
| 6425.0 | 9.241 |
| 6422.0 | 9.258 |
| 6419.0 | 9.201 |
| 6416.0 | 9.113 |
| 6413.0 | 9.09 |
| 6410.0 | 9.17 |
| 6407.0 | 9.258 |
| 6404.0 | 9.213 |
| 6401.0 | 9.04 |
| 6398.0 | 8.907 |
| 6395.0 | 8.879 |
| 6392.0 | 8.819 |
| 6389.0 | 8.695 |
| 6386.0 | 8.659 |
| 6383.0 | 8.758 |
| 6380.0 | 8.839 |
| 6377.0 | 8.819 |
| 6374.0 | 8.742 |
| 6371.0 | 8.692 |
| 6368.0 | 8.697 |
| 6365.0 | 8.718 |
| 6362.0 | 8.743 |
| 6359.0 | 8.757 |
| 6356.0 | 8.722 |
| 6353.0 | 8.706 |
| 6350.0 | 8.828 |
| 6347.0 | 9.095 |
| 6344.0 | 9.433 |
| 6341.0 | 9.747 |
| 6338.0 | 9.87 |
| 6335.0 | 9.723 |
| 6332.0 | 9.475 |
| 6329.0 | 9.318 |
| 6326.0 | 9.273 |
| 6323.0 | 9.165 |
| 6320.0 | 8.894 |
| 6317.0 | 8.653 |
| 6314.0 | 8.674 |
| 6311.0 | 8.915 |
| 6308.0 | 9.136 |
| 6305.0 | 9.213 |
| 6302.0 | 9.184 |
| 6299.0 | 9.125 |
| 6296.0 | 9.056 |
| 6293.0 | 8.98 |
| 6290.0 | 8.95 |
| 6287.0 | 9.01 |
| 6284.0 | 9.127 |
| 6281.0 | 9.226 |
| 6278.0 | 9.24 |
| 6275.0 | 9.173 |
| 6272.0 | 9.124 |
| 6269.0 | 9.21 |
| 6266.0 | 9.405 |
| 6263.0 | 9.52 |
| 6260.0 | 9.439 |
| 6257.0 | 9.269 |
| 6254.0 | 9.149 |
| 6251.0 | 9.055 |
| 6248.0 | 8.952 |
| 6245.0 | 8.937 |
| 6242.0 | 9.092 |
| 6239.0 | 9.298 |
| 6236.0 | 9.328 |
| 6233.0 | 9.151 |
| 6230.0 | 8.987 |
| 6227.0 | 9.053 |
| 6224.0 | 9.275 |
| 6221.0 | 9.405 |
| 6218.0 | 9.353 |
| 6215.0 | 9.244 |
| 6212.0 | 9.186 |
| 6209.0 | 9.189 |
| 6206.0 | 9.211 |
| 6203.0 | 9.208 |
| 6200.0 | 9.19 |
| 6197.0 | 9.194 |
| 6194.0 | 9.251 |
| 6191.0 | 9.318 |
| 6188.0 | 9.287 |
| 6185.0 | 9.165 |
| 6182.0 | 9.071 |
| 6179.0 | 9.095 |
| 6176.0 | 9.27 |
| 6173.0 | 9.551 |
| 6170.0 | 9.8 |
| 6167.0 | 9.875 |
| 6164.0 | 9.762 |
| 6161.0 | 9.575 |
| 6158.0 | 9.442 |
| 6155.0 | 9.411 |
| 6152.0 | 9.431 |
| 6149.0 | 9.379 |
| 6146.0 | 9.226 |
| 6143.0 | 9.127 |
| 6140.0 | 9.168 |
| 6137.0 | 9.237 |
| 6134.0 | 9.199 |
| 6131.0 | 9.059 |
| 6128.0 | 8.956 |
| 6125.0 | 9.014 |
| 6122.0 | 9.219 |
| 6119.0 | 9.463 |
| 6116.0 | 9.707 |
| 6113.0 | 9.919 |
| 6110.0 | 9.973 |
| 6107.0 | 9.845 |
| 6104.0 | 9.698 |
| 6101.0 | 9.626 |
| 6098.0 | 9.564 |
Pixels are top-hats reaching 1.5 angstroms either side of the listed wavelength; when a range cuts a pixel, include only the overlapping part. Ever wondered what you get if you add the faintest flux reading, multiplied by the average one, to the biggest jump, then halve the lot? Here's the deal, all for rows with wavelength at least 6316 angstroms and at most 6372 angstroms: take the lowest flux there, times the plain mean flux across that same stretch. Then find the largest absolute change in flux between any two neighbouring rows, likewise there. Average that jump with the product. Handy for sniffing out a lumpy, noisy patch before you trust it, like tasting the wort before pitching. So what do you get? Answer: 39.5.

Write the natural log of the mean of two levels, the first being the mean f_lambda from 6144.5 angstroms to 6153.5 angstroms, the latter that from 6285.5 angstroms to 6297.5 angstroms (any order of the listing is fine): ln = 2.22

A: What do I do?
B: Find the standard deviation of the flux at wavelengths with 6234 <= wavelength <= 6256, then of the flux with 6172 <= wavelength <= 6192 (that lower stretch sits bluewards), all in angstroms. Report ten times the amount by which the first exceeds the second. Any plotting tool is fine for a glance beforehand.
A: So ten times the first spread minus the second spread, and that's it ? -0.09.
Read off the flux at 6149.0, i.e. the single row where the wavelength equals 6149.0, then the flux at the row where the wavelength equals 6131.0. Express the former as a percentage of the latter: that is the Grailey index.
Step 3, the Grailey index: 104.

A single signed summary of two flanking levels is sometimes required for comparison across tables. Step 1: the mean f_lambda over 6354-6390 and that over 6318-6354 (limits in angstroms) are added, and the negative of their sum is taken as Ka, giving -18.0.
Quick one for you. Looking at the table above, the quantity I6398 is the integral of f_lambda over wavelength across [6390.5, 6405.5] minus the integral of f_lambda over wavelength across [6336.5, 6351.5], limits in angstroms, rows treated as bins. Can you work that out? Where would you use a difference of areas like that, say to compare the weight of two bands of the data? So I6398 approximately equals -6.3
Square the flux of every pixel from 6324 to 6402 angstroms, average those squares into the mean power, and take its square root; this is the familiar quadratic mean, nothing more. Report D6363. 9.01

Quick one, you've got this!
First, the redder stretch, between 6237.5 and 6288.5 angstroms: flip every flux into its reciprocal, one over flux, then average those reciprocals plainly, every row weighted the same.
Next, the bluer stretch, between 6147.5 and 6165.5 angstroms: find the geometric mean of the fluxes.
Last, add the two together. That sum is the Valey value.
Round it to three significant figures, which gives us 9.61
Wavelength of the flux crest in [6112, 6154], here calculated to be 6113.0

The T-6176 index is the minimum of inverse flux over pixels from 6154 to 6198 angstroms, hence 0.101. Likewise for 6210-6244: 0.106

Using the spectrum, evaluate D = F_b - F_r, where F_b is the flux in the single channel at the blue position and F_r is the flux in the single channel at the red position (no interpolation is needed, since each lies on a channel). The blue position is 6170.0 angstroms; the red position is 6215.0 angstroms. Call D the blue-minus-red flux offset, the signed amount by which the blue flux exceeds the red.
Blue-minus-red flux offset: 0.6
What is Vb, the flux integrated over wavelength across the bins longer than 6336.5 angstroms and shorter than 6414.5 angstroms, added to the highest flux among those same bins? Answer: 709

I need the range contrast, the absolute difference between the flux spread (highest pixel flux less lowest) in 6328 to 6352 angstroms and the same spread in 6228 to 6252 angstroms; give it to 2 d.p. 0.65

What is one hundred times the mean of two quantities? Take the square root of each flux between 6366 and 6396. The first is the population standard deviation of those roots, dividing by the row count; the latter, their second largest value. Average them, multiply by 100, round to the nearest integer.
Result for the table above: 149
